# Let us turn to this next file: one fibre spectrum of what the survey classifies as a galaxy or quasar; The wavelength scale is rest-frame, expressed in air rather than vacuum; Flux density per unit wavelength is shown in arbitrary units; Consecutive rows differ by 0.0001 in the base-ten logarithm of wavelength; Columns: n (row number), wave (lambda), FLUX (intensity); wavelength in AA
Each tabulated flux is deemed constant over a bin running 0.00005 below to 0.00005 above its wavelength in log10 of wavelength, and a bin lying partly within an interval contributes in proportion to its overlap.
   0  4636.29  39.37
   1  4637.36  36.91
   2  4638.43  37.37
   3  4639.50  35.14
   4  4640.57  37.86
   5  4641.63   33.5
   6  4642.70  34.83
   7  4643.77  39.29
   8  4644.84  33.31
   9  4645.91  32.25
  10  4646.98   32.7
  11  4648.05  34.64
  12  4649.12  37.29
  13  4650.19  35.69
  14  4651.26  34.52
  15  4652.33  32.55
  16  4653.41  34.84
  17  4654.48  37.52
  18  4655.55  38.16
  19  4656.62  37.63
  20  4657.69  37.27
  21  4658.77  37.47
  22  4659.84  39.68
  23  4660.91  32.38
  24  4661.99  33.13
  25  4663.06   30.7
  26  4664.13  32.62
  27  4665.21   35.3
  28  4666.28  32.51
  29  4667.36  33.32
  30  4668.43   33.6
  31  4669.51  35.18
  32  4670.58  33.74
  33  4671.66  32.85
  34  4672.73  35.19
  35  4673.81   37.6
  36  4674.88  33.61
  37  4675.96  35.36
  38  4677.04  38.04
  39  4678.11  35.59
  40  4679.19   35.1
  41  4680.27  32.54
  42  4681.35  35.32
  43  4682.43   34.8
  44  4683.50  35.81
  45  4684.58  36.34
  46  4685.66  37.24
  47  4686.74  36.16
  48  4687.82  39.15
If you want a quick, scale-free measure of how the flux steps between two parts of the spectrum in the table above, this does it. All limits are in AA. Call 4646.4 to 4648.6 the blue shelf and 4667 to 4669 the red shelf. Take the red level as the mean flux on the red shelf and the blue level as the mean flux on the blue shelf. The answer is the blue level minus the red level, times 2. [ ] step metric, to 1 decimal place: 0.4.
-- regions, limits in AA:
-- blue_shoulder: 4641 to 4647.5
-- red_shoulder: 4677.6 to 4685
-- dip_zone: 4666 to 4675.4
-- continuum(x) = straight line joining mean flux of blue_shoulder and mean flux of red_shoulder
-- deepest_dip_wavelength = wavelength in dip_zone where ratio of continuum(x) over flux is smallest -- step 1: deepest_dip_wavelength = 4673.81 AA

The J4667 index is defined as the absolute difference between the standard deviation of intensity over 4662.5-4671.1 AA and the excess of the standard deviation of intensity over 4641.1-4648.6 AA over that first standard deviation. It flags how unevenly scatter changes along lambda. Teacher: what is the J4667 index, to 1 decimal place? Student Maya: 0.6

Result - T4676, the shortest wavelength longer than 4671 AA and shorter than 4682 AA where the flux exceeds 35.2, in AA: 4673.81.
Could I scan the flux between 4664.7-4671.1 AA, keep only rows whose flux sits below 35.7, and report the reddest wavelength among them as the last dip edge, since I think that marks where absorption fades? 4670.58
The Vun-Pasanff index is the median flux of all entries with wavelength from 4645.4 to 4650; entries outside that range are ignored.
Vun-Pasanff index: 33.7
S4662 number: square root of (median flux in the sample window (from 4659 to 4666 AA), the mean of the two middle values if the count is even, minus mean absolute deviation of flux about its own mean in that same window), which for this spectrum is 5.53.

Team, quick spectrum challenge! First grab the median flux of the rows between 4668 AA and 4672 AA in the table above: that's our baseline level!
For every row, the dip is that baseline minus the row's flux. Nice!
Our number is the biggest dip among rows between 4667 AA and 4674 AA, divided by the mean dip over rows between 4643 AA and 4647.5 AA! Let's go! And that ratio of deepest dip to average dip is -1.1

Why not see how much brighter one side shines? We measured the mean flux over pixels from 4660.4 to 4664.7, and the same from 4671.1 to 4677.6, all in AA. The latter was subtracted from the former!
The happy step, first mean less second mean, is -3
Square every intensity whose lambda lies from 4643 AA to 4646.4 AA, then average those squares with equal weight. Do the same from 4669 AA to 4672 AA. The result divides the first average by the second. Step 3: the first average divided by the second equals 1.07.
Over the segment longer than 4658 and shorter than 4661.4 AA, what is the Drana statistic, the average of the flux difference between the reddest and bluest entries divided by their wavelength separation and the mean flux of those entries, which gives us 17.1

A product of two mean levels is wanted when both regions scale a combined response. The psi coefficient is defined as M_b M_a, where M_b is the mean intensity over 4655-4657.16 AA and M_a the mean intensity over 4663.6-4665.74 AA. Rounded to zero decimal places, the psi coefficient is 1287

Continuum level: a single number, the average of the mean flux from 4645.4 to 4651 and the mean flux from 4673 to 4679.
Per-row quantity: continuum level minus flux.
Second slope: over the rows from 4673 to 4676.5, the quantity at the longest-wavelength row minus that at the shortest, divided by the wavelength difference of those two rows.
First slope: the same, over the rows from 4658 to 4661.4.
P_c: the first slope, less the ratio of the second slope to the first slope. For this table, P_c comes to 1.9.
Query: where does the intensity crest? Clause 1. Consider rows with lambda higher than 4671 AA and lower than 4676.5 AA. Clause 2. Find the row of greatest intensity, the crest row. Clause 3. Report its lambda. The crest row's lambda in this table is 4673.81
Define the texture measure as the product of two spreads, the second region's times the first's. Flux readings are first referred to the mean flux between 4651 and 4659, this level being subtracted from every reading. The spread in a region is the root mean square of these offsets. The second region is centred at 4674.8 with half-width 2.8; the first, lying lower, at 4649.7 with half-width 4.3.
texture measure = 4.2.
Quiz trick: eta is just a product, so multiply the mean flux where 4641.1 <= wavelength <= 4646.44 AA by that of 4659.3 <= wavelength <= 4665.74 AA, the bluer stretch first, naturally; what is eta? 1177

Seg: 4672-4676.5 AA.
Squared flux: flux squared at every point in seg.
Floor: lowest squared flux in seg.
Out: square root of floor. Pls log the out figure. 33.6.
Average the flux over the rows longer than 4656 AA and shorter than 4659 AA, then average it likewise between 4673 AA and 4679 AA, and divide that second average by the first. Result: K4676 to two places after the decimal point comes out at 0.96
